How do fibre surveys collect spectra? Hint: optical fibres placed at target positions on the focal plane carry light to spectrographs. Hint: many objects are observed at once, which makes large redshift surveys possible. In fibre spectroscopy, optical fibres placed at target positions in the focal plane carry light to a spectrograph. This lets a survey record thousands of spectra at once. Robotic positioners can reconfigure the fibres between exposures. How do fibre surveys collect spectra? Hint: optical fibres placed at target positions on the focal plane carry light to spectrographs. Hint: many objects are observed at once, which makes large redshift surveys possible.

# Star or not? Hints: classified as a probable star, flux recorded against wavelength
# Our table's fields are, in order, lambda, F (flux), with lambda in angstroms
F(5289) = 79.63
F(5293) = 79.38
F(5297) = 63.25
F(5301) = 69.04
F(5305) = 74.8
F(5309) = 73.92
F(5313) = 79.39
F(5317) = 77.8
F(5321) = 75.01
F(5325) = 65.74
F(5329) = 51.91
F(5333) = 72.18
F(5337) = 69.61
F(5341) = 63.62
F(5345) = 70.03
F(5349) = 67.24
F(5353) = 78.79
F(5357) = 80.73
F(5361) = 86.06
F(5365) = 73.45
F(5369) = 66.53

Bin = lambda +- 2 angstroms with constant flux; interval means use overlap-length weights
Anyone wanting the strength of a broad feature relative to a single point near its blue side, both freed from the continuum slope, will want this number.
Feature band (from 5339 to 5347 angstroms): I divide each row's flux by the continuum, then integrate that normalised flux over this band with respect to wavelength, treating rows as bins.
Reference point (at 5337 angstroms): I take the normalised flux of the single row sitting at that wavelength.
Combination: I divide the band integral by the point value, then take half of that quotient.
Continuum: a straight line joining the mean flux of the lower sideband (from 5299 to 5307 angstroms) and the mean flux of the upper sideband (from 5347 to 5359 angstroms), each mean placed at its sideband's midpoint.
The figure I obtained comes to 3.8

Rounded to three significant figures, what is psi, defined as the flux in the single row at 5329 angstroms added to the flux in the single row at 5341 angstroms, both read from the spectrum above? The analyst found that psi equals 116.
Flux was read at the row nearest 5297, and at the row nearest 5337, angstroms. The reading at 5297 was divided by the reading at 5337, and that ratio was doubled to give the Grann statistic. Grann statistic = 1.82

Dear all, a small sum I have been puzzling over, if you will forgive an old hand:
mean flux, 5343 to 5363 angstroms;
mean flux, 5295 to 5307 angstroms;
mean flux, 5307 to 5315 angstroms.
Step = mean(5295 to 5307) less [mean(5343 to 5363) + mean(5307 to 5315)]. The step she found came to -84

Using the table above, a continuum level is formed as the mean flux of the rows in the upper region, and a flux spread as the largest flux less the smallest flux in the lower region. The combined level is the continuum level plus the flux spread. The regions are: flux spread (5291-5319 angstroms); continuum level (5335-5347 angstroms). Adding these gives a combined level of 84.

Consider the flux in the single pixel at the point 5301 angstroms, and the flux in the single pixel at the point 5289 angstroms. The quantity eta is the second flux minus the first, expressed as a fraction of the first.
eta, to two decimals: 0.15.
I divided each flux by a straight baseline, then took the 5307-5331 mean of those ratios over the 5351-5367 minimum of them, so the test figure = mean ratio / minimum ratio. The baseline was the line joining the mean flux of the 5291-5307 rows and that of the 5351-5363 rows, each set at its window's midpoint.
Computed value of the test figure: 1.1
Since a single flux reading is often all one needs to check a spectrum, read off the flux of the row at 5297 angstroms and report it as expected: 63.25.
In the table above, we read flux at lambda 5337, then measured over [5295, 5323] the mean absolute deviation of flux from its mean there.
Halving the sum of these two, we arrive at 36.9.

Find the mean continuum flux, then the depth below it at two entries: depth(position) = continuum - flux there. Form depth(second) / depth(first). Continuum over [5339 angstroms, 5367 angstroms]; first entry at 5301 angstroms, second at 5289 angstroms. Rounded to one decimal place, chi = -1.0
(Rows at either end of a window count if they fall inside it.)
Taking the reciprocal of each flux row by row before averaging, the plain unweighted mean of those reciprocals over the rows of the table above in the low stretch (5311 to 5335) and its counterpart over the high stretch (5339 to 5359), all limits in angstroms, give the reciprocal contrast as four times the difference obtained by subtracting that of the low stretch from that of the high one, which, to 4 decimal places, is -0.0021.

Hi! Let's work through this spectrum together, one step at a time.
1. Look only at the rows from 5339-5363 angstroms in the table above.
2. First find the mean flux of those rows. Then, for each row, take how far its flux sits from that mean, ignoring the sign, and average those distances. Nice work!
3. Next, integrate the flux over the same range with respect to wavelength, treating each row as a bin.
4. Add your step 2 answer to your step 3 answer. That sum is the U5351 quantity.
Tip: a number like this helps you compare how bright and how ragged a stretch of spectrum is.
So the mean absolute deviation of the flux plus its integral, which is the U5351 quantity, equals 1793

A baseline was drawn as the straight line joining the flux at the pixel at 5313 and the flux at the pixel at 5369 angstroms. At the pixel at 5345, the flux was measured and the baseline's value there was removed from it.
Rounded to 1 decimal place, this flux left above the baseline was -2.0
